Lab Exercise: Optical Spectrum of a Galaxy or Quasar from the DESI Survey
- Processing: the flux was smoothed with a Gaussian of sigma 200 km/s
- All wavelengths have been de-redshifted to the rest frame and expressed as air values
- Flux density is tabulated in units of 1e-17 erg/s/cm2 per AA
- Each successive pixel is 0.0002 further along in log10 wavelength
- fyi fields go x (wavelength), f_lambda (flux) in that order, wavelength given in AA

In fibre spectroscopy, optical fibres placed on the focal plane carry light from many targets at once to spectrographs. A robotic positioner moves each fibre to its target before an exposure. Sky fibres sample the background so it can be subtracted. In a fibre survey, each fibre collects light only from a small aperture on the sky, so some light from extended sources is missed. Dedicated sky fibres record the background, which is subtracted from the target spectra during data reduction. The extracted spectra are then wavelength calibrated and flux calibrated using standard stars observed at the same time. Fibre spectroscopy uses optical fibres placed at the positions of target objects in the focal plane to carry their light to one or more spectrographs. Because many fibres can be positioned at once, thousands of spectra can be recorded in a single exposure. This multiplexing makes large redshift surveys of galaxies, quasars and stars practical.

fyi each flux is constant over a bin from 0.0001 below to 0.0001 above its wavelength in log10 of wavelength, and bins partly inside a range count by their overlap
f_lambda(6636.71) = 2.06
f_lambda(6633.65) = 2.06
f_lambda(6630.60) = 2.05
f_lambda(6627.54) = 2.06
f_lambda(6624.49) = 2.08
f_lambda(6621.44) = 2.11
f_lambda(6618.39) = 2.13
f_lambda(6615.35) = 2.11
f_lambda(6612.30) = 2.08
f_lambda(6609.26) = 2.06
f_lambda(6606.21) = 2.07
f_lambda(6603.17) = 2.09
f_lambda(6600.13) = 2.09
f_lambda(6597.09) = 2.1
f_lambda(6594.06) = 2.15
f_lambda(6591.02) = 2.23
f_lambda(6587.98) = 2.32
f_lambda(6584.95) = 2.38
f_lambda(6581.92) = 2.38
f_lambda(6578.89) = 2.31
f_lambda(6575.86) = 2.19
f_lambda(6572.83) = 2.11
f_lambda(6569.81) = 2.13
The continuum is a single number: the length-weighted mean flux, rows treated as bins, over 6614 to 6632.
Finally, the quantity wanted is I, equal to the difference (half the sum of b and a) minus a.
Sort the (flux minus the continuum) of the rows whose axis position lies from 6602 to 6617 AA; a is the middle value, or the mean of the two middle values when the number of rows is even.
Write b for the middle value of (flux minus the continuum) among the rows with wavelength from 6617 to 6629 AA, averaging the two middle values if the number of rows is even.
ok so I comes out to 0.01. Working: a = -0.010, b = 0.00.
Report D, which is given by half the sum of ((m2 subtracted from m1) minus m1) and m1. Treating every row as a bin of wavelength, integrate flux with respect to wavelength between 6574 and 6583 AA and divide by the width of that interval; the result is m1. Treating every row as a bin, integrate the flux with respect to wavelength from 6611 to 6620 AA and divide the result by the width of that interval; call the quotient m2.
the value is 0.09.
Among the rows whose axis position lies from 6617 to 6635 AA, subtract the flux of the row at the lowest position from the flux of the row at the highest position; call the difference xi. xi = -0.07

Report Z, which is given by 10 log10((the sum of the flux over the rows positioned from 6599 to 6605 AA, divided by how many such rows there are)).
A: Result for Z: 3.20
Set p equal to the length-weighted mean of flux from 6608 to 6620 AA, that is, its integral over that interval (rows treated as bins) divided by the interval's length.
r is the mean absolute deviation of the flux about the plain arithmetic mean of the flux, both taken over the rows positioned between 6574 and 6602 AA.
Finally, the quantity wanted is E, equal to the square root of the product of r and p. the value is 0.45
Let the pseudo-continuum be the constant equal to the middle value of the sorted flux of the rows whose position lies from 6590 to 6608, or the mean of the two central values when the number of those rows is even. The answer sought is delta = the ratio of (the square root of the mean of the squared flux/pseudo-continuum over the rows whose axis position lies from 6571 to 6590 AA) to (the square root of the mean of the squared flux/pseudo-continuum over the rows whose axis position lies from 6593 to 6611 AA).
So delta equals 1.09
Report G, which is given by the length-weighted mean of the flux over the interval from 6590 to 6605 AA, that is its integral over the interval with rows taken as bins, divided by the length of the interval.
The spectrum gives 2.13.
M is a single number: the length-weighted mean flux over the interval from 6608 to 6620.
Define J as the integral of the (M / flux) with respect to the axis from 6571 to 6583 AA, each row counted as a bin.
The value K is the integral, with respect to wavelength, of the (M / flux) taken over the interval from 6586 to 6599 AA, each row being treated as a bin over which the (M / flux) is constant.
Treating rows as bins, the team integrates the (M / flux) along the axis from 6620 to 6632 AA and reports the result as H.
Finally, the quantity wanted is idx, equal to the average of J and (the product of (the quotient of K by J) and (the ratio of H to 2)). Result 8.97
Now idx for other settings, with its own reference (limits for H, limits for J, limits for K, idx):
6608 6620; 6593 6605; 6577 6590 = 8.91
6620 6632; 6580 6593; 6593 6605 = 8.96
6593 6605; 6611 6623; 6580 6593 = 8.91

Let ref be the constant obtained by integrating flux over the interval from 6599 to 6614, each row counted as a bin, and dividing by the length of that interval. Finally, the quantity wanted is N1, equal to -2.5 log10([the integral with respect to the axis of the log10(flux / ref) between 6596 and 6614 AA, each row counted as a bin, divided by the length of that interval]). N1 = 7.7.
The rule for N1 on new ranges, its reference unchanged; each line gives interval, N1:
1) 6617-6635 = 7.7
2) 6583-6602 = 3.9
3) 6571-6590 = 3.5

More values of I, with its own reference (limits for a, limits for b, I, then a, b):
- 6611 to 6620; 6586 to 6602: 0.02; 0.020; 0.06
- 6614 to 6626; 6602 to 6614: -0.02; 0.020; -0.02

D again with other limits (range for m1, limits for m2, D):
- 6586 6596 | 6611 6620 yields 0.06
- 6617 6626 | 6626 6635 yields 0.02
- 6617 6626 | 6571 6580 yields -0.05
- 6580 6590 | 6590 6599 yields 0.10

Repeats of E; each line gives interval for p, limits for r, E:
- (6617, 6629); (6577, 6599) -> 0.44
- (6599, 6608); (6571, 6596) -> 0.43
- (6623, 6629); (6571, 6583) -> 0.45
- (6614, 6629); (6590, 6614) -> 0.29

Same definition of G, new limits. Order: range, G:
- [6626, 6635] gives 2.06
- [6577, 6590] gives 2.34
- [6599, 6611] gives 2.08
